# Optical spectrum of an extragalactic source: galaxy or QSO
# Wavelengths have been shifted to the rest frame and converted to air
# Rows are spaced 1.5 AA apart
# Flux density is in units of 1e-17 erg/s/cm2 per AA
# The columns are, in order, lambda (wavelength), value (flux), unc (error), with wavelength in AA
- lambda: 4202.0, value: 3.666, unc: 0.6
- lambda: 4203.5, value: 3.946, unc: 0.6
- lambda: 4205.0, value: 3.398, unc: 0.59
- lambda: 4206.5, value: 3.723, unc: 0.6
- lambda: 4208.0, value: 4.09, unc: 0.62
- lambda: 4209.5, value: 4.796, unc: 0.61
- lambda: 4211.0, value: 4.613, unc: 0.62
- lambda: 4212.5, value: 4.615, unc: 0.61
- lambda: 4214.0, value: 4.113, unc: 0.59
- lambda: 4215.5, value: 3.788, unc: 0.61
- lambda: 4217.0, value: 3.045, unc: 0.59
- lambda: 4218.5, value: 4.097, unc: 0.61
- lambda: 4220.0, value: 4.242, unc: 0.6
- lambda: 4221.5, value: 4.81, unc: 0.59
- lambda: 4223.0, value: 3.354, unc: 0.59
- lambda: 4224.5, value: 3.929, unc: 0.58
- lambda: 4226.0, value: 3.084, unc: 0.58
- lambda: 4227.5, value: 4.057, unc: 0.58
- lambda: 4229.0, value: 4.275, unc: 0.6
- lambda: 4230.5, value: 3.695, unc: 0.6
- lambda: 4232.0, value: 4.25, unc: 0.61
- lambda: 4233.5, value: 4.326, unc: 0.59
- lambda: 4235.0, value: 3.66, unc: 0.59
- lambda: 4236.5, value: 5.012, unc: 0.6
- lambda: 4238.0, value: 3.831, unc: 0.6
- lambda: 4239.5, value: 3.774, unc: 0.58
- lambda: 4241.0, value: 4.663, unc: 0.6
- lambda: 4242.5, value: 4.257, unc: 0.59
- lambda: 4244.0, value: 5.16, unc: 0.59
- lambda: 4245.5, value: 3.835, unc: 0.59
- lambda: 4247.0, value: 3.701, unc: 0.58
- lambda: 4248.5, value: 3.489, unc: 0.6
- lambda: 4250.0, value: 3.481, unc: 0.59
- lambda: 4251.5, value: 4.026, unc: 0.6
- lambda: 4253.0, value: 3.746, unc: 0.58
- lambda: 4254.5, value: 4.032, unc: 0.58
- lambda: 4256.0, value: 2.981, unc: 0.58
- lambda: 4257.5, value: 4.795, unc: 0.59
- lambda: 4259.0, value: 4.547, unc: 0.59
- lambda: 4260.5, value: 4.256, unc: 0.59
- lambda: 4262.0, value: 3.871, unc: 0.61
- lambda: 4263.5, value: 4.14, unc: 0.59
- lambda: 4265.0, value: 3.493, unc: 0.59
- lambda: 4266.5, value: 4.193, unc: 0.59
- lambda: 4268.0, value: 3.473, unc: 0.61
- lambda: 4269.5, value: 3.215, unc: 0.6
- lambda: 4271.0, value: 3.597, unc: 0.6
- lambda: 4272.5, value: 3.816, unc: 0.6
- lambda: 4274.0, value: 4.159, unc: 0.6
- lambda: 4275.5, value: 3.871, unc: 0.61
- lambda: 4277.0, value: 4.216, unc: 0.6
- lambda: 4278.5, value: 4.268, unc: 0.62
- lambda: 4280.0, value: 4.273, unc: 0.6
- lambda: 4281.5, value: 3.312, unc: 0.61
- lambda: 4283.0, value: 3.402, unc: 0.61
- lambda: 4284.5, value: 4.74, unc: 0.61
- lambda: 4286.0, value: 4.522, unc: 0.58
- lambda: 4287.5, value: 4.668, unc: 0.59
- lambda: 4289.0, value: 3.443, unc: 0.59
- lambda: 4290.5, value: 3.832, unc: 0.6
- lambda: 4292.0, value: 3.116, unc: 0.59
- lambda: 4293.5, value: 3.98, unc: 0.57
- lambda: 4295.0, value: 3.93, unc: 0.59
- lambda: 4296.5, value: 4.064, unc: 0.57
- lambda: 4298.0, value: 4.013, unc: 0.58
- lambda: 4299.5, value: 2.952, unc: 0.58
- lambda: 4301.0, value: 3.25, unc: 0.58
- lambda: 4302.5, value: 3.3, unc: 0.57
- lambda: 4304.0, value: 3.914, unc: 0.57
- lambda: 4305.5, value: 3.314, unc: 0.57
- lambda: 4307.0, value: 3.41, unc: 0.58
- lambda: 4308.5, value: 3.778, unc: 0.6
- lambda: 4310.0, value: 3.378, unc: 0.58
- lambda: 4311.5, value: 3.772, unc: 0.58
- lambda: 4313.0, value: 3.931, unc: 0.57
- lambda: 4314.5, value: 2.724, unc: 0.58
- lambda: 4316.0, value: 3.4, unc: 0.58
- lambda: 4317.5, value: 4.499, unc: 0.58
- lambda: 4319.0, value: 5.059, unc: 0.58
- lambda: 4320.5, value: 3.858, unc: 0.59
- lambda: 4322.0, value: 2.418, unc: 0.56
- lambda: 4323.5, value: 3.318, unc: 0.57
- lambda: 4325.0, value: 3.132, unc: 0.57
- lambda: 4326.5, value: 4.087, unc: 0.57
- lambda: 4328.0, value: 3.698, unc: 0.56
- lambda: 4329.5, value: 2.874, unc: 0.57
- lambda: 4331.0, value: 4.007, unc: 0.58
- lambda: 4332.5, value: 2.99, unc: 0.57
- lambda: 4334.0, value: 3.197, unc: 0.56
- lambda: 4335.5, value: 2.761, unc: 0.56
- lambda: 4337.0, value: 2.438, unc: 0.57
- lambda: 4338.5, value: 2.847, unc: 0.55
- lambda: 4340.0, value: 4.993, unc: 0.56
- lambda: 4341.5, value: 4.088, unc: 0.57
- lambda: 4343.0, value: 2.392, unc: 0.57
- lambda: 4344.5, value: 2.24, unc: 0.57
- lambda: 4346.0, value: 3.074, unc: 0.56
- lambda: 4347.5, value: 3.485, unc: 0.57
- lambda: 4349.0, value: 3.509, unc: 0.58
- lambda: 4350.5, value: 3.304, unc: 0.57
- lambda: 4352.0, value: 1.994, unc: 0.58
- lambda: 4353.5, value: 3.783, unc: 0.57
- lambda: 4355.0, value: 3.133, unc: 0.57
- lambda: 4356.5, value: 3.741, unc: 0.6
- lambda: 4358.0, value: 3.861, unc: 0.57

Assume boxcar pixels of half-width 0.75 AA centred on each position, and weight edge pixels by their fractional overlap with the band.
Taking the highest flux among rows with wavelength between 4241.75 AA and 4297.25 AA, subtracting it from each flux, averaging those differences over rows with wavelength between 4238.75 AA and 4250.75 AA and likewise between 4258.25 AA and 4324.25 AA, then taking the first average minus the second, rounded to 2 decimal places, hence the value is 0.26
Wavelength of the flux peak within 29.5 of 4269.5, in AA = 4244.0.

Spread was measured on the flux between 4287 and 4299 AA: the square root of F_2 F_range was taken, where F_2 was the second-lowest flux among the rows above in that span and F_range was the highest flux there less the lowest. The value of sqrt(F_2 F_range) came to 2.31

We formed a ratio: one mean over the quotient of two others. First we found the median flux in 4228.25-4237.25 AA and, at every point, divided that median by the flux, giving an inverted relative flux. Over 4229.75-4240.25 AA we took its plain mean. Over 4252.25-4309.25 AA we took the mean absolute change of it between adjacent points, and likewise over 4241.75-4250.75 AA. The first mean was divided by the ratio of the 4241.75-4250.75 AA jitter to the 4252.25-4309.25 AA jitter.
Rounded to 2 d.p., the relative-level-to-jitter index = 1.34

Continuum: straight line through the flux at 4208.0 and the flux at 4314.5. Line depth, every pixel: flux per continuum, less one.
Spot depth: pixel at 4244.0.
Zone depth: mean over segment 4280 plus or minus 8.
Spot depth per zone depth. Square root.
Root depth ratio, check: 1.19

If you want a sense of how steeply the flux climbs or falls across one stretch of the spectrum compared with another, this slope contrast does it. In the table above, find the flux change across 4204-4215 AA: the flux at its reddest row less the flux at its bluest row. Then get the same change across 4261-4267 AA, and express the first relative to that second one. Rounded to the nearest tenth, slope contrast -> 2.2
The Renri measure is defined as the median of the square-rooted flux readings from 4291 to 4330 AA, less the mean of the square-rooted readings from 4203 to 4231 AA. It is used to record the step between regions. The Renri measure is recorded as -0.107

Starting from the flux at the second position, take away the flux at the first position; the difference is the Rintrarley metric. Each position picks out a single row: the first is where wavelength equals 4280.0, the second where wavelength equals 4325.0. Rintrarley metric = -1.1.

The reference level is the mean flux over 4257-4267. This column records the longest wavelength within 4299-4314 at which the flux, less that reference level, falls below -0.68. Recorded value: 4310.0 AA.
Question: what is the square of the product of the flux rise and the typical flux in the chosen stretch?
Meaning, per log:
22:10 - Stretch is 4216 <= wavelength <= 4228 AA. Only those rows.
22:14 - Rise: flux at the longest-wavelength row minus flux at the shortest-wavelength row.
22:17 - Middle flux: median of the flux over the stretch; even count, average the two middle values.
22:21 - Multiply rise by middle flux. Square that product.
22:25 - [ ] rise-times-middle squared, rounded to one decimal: 16.3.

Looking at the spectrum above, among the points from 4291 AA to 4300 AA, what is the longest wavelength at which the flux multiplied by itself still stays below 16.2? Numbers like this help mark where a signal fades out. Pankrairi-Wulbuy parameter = 4299.5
